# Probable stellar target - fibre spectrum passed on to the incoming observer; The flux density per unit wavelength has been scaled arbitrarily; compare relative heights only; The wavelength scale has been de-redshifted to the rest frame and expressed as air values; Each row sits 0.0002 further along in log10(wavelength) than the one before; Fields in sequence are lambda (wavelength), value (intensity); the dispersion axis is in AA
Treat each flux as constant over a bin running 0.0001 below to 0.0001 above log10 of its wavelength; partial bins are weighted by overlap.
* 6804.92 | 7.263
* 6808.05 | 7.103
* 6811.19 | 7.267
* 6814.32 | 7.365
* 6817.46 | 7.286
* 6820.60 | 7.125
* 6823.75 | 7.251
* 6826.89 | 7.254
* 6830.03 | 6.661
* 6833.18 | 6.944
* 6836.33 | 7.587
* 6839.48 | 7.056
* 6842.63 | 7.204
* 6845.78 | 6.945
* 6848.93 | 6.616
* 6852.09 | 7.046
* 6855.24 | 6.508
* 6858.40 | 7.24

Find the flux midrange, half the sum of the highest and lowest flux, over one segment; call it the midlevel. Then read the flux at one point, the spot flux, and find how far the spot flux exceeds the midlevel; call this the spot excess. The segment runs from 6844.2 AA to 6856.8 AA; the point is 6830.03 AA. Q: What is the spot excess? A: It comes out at -0.12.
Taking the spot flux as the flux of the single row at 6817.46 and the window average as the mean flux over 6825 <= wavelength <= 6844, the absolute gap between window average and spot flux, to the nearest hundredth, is 0.17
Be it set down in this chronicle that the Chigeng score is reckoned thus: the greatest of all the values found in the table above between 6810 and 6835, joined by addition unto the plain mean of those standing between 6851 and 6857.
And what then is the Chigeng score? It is 14.1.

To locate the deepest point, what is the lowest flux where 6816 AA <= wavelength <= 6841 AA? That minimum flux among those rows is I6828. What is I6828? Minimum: 6.661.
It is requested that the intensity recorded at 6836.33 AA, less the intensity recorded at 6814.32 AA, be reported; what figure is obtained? 0.2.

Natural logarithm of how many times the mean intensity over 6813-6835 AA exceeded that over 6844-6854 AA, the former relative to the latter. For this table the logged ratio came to 0.037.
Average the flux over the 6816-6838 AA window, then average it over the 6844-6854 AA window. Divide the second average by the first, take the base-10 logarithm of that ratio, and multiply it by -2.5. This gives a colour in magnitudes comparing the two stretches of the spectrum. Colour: 0.04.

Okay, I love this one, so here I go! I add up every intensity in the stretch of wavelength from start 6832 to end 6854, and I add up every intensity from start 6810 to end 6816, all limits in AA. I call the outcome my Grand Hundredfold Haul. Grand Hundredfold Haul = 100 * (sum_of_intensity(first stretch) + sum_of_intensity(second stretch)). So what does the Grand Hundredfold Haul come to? 6403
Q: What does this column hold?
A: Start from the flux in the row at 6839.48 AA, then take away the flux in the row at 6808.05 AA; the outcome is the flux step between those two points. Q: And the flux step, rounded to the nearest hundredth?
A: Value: -0.05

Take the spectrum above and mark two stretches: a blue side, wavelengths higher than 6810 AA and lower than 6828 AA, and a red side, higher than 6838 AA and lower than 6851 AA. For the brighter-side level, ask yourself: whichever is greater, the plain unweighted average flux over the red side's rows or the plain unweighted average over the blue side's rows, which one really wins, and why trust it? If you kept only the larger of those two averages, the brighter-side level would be 7.26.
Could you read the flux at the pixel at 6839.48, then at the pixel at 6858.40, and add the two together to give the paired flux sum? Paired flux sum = 14.3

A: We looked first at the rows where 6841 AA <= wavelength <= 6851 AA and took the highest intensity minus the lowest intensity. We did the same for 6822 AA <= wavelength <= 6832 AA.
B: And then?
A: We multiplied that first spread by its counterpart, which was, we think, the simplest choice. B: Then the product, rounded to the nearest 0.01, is 0.35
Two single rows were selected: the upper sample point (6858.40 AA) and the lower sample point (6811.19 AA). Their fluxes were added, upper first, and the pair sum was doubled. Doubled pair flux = 29.0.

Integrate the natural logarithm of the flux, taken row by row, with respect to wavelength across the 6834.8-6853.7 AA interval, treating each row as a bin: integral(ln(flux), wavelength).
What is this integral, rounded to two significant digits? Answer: 37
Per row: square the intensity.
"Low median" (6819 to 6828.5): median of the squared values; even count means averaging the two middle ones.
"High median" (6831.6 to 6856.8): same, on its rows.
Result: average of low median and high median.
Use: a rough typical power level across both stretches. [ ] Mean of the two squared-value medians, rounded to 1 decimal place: 50.8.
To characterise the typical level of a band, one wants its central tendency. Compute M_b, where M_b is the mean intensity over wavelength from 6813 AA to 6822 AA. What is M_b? 7.26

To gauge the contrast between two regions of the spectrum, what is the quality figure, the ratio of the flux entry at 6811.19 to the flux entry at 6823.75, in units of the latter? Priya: 1.00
